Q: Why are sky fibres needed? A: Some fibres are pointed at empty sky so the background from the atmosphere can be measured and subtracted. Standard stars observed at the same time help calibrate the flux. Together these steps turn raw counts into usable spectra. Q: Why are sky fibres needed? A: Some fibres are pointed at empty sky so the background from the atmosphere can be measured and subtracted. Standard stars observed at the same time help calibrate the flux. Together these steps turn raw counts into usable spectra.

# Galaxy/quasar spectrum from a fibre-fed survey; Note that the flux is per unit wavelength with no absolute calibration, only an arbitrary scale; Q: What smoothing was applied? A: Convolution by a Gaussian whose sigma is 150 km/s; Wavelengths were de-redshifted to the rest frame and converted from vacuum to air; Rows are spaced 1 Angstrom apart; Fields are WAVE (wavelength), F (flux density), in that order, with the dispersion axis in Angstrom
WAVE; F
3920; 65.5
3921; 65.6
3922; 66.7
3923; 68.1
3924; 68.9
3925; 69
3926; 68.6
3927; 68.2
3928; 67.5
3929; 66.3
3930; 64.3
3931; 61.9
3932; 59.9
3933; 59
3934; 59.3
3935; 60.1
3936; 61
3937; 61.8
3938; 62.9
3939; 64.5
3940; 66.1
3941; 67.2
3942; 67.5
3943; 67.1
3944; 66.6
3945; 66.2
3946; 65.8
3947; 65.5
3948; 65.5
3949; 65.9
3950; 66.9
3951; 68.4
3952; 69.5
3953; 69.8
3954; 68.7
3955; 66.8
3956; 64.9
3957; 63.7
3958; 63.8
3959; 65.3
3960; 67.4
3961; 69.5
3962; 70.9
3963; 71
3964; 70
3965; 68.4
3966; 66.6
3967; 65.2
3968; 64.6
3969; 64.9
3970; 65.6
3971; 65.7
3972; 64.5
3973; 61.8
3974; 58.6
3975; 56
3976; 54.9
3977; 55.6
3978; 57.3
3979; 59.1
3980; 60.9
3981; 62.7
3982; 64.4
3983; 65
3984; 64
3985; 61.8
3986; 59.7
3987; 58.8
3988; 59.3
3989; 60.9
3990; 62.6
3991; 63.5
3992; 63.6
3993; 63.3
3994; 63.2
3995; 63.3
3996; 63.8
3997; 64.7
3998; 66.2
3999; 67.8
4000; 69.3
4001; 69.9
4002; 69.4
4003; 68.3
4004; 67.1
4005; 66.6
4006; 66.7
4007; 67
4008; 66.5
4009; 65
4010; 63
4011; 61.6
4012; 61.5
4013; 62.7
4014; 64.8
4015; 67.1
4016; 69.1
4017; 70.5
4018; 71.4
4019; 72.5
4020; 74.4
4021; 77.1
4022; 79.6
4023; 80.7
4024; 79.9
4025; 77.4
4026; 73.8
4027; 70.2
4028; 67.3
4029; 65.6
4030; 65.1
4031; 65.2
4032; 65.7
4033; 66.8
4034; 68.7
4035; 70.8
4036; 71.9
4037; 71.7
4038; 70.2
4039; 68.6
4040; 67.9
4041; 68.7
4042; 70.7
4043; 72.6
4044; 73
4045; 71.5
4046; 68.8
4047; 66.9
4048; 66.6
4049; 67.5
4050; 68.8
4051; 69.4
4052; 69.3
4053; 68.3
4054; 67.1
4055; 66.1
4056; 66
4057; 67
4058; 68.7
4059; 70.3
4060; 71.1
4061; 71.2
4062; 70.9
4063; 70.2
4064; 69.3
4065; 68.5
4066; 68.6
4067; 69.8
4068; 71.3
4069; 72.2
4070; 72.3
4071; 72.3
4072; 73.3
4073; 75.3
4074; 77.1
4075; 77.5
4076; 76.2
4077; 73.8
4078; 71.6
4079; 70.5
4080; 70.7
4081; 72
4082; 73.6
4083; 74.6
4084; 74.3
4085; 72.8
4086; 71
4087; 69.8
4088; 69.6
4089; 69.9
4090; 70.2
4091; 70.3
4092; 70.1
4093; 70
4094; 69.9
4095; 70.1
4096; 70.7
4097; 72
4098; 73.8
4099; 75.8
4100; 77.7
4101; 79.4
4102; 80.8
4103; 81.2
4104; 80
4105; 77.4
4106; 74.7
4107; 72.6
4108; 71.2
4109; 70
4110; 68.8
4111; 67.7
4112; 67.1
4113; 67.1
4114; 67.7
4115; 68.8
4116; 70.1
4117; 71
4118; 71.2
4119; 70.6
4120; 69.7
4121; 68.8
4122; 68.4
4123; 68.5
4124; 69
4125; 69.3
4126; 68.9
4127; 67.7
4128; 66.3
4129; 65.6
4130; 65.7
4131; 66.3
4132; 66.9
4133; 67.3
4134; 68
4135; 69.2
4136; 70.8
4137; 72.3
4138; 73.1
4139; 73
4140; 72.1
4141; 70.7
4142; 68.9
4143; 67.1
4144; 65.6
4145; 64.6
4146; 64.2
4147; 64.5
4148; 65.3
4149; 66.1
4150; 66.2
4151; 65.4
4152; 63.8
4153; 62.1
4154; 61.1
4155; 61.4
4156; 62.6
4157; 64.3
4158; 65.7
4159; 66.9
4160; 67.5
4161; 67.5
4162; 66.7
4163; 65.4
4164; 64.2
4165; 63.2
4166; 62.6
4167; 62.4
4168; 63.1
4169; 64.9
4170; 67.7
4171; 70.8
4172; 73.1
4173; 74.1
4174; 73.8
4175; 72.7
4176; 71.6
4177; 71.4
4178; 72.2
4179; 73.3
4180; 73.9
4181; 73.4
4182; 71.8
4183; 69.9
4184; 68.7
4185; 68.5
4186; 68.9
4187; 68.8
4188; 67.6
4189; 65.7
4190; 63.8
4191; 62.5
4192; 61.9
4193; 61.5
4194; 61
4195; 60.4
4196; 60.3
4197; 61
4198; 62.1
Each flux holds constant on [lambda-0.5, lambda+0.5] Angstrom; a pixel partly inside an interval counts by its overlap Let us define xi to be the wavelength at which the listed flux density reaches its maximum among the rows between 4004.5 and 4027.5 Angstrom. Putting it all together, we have 4023 Angstrom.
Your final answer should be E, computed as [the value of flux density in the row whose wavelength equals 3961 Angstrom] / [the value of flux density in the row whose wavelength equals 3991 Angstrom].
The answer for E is 1.09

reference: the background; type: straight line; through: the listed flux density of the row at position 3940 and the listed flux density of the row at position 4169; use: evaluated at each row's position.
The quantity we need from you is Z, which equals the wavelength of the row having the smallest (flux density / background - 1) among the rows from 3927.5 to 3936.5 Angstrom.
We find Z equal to 3933 Angstrom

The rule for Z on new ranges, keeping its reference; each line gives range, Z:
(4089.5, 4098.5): 4094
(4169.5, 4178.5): 4170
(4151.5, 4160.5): 4154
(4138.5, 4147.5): 4146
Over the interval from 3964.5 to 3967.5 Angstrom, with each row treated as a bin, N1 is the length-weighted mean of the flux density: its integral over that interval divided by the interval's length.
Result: 66.7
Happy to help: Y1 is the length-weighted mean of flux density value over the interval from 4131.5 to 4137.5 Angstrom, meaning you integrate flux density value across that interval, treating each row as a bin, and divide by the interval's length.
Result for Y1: 69.1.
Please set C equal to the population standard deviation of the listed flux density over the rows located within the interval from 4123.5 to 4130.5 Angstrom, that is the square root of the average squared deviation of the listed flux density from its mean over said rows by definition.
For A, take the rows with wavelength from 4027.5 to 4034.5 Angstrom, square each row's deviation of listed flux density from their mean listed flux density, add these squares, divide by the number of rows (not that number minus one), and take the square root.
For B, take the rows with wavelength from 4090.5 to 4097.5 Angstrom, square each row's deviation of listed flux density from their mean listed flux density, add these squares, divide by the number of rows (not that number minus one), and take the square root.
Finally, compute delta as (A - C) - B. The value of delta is -1.0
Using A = 1.22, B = 0.68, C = 1.5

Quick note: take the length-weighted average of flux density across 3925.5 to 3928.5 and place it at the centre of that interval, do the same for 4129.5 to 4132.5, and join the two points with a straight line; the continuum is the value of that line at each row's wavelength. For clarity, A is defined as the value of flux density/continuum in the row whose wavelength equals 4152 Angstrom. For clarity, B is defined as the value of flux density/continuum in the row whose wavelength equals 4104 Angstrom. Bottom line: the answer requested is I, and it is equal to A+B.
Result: 2.17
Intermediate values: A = 0.96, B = 1.20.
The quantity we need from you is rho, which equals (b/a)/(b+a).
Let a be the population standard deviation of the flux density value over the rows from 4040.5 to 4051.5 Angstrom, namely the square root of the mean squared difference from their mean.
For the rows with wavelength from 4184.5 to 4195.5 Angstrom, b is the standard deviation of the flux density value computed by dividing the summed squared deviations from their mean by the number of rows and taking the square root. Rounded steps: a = 2.1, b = 3.2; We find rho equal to 0.29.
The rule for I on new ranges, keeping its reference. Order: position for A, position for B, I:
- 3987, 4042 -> 1.92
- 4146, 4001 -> 2.01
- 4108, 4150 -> 2.07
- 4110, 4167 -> 1.98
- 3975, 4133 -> 1.84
